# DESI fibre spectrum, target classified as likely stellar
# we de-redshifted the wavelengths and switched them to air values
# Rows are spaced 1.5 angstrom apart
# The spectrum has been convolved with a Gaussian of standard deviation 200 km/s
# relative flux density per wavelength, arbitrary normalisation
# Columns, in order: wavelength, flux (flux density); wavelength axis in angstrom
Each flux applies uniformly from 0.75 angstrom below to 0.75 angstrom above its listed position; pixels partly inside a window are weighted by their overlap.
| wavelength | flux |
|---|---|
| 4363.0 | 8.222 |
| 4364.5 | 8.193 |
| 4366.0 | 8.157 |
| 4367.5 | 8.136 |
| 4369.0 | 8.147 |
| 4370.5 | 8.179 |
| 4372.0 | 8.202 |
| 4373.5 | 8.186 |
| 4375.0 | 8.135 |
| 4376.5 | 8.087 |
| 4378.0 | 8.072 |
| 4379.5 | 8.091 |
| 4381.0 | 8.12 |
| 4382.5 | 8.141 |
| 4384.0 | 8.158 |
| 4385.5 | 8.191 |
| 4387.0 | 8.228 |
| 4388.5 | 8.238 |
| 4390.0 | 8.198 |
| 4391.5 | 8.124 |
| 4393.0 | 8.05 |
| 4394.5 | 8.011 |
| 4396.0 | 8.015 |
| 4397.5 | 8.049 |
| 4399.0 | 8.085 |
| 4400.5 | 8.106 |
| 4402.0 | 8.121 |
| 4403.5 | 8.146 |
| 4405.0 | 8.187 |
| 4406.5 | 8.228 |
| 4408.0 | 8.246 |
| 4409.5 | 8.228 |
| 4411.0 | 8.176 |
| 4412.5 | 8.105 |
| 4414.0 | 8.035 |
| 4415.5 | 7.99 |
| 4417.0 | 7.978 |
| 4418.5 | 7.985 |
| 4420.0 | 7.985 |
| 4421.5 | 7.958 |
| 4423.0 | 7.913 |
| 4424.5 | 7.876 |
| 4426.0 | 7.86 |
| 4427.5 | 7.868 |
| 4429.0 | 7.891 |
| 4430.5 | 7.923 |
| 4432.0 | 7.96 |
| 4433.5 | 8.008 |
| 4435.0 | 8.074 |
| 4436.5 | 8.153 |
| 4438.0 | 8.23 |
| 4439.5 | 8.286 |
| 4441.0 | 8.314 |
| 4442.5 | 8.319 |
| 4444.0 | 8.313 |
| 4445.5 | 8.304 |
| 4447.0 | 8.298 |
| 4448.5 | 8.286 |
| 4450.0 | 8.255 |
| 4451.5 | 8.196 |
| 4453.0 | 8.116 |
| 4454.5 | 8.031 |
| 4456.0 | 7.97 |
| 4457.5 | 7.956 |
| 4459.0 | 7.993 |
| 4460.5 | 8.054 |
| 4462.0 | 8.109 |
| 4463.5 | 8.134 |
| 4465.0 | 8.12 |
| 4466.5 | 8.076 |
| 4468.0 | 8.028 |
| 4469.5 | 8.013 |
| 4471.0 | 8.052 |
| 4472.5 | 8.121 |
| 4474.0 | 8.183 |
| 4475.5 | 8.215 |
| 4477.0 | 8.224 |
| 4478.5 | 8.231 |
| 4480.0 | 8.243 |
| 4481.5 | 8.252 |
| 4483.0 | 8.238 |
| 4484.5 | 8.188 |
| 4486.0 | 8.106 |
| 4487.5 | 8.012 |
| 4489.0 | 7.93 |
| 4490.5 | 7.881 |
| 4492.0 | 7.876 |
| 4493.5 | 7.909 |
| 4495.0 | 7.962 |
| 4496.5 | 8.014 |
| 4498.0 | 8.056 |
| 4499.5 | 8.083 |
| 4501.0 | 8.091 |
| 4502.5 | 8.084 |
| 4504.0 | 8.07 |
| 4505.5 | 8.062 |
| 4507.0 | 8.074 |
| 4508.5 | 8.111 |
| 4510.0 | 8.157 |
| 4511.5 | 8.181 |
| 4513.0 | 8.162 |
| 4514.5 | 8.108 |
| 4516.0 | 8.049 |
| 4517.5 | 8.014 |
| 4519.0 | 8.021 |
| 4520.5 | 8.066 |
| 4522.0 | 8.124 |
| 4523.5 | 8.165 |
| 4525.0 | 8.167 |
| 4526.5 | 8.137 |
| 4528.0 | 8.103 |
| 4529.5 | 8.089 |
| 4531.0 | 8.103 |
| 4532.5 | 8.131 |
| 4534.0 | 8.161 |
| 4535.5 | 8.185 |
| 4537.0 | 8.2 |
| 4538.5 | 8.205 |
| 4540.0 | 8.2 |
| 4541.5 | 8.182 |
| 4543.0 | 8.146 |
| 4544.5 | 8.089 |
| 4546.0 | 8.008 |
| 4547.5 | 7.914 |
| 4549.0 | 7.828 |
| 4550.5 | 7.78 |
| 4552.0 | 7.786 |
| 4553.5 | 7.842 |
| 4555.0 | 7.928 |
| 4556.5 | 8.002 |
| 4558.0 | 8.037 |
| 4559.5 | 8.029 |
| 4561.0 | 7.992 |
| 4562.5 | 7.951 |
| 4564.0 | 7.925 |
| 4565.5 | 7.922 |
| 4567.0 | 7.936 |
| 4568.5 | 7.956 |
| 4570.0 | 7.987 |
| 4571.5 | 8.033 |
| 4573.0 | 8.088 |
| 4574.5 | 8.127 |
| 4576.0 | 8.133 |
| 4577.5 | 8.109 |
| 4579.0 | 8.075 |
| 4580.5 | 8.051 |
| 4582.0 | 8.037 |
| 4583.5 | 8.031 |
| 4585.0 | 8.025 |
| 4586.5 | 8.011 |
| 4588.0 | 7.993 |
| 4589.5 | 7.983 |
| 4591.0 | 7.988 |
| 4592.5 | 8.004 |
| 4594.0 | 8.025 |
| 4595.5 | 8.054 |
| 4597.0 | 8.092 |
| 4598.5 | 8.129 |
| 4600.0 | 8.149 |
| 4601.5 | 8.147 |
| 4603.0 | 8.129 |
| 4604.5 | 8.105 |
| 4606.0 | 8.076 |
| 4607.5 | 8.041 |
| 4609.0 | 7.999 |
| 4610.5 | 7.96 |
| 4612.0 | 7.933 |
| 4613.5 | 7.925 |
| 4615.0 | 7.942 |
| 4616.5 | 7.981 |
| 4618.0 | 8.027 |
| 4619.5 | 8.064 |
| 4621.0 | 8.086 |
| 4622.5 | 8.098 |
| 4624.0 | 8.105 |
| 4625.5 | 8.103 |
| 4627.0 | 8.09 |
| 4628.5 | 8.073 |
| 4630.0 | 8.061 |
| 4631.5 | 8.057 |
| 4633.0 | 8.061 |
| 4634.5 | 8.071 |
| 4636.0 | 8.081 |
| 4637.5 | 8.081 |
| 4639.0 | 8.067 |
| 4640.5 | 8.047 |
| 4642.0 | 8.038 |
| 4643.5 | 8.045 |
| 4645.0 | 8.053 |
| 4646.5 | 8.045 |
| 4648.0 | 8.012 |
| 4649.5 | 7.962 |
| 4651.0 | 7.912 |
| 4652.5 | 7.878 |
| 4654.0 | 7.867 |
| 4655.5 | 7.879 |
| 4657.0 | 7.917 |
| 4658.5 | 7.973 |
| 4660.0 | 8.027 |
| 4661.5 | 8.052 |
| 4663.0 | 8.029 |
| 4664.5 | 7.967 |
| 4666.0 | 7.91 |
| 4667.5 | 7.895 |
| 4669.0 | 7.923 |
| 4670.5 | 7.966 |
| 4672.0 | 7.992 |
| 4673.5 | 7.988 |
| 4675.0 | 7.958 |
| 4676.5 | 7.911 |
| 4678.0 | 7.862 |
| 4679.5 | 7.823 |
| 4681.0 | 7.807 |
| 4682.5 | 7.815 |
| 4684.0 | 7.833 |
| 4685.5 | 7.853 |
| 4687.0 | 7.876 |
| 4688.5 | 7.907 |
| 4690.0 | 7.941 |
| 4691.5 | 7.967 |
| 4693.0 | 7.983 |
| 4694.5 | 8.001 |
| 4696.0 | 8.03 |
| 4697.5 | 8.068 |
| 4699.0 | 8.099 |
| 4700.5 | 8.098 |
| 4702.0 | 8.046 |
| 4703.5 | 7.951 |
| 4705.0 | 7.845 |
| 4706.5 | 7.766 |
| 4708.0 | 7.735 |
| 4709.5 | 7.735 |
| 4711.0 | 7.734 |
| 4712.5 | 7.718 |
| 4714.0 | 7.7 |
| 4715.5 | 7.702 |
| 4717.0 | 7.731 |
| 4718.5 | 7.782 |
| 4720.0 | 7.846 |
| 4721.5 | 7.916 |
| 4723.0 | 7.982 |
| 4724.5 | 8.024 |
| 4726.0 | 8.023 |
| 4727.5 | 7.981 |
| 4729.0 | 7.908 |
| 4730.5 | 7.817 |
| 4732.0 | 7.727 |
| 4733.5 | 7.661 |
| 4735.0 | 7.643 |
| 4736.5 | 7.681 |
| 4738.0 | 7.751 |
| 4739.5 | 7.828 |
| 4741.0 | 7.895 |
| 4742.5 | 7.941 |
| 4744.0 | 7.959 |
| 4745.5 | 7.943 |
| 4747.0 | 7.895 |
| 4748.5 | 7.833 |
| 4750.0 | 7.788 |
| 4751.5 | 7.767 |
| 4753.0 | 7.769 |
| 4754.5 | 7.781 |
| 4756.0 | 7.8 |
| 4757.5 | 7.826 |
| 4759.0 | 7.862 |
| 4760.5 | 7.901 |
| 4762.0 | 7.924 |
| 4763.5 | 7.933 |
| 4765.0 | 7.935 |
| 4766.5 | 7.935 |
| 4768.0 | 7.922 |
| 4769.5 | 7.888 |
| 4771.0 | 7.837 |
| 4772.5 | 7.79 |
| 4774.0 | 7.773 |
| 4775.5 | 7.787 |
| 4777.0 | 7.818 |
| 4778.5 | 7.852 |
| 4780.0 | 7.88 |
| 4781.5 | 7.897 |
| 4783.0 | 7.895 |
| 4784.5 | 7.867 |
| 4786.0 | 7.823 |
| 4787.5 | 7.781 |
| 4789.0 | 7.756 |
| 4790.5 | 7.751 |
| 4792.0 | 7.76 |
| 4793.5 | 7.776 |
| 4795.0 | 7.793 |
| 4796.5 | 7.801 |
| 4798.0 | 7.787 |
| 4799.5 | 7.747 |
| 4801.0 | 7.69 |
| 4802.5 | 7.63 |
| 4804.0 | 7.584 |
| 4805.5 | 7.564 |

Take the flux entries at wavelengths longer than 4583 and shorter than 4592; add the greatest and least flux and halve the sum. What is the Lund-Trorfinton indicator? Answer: 8.01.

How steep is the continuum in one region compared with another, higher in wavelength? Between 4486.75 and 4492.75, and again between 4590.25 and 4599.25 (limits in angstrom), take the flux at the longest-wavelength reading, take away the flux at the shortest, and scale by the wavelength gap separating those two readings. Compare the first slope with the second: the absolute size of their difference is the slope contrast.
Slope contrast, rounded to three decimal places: 0.049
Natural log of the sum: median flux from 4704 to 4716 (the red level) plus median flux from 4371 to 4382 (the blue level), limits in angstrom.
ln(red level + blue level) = 2.76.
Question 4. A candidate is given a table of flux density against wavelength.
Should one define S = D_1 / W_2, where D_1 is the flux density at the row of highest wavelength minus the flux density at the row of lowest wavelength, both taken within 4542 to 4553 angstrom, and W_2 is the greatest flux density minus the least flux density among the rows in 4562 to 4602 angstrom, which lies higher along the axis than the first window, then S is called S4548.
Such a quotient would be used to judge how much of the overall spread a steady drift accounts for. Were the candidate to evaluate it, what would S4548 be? -1.6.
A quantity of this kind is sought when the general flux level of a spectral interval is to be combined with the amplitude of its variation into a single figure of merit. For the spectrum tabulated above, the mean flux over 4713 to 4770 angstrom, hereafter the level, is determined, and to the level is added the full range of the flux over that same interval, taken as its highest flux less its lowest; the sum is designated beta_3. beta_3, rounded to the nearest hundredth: 8.23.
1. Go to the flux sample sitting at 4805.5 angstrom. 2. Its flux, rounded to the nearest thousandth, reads 7.564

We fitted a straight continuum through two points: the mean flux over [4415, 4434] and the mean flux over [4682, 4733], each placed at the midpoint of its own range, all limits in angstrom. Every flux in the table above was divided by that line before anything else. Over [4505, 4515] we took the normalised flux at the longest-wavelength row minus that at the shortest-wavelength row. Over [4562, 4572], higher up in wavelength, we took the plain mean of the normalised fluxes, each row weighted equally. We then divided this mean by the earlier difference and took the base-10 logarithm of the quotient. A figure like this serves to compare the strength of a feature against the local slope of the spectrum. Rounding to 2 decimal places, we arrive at 2.22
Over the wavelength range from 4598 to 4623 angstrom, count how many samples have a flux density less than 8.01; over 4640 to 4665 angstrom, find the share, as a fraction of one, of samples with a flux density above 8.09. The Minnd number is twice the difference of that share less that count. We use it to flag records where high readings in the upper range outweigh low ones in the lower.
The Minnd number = -12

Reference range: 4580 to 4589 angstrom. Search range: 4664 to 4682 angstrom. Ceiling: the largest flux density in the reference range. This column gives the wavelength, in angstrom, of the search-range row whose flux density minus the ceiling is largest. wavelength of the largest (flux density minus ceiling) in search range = 4672.0 angstrom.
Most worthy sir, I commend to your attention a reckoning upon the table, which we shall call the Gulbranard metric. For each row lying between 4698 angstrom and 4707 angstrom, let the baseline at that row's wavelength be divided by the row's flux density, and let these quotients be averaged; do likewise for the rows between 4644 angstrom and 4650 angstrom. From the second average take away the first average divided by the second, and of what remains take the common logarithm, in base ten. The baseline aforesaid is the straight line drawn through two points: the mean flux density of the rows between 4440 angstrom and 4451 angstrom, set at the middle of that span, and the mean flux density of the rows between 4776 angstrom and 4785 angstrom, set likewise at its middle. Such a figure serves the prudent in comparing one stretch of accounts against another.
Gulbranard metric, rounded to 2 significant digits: -2.3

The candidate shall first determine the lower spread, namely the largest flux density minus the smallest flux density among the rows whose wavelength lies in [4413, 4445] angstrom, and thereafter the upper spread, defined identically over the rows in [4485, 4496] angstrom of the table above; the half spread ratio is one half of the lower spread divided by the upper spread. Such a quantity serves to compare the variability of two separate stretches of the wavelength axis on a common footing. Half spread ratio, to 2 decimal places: 1.00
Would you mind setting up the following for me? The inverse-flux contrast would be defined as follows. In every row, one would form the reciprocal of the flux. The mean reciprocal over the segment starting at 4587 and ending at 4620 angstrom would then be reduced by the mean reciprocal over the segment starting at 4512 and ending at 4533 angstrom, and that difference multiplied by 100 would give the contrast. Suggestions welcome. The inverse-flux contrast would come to 0.11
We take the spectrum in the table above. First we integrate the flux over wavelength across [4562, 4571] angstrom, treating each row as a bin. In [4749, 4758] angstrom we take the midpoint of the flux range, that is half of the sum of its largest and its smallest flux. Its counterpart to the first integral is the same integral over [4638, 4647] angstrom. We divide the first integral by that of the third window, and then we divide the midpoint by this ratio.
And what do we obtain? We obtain 7.90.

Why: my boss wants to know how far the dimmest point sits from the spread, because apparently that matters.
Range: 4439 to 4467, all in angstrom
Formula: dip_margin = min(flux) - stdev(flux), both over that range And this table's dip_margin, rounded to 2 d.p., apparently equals 7.83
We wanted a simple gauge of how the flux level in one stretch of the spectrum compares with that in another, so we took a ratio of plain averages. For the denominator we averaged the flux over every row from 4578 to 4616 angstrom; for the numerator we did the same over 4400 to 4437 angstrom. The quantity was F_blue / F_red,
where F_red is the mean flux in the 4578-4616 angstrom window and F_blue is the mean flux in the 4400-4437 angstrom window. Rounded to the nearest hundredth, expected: 1.00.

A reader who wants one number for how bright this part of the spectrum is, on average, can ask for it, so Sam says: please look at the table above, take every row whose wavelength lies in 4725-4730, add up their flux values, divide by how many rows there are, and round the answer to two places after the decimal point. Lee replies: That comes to 7.97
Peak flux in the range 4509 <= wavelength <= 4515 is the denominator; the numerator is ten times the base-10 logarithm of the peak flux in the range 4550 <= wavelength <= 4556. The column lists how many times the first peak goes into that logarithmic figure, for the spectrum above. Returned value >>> 1.10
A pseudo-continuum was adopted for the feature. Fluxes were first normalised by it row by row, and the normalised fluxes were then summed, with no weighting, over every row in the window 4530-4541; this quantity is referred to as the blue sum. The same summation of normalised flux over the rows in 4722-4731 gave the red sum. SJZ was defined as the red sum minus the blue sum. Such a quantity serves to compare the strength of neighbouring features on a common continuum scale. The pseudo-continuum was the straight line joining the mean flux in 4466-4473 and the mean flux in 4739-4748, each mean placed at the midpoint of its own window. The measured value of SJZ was -1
